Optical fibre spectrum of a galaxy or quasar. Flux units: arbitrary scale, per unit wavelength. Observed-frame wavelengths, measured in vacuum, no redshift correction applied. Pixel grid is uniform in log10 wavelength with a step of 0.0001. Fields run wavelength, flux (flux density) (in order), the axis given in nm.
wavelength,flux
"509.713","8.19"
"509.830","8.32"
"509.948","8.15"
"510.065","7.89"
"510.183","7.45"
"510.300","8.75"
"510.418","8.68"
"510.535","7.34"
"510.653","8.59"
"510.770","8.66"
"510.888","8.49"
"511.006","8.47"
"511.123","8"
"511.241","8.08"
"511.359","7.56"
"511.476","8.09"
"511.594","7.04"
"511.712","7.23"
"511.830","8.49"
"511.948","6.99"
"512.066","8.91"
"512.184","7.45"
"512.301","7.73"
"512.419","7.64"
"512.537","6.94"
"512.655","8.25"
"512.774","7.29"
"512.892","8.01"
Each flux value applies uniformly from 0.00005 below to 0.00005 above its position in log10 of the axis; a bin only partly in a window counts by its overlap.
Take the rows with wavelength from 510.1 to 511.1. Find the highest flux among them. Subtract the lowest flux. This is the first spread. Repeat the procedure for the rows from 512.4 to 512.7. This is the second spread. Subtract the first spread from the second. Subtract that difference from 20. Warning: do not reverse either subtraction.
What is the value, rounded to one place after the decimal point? 20.1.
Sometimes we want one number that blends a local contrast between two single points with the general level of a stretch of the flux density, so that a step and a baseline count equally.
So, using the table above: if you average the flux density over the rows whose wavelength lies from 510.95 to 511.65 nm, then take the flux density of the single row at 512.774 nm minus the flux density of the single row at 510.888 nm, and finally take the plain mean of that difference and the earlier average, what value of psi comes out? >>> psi 3.34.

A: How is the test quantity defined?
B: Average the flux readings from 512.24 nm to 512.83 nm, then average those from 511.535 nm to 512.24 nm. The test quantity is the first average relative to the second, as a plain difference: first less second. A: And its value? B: -0.11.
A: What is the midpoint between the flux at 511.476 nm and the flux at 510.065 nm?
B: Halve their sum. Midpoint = 7.99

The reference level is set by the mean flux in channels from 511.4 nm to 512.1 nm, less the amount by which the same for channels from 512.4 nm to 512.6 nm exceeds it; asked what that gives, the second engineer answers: 8.3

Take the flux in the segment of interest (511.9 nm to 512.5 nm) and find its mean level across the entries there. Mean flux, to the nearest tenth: 7.7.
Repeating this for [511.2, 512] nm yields 7.6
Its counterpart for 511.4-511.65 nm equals 7.6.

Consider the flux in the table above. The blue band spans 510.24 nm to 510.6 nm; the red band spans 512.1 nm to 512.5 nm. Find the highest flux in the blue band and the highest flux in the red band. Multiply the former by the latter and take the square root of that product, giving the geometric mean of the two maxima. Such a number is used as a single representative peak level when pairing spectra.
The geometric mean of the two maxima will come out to 8.2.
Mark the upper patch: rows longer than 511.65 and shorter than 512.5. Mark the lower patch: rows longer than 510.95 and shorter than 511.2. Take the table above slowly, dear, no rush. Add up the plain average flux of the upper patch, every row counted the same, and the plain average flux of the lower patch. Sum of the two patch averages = 16.0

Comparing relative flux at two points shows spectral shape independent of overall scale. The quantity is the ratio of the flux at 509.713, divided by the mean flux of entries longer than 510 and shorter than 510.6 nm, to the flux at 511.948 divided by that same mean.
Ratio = 1.17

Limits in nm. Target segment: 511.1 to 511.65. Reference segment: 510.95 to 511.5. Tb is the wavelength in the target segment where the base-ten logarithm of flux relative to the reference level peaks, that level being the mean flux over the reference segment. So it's 511.476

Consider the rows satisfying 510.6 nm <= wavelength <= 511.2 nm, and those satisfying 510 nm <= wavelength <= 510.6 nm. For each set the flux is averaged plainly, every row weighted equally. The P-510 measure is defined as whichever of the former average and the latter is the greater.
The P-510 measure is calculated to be 8.4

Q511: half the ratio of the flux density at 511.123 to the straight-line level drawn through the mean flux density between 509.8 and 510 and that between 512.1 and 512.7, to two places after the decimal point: 0.50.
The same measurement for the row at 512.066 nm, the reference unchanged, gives 0.58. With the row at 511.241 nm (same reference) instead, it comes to 0.51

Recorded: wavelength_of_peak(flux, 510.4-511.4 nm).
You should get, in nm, 510.418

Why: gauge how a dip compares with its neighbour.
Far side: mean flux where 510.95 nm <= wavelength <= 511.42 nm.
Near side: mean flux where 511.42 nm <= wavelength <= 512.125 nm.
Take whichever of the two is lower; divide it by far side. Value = 0.97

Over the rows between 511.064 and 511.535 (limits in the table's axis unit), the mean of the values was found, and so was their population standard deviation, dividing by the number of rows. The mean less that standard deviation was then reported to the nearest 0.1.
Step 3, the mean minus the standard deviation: 7.7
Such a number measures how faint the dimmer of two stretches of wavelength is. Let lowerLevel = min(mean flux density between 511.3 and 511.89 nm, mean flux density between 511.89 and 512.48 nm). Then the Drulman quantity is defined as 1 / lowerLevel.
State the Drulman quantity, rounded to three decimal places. 0.130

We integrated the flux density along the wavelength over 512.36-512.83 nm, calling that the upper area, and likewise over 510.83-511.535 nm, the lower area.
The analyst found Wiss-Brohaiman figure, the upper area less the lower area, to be -2.2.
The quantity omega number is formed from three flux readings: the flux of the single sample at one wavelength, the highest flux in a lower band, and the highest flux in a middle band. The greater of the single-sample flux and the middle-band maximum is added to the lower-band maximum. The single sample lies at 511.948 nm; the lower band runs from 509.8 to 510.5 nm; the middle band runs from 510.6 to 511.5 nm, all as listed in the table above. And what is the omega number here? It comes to 17.4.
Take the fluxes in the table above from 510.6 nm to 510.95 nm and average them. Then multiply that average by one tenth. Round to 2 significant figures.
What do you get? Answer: 0.86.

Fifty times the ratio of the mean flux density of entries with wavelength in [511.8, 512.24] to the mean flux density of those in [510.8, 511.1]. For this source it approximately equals 46.9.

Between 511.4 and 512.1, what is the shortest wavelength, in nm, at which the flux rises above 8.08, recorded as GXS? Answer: 511.476 nm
